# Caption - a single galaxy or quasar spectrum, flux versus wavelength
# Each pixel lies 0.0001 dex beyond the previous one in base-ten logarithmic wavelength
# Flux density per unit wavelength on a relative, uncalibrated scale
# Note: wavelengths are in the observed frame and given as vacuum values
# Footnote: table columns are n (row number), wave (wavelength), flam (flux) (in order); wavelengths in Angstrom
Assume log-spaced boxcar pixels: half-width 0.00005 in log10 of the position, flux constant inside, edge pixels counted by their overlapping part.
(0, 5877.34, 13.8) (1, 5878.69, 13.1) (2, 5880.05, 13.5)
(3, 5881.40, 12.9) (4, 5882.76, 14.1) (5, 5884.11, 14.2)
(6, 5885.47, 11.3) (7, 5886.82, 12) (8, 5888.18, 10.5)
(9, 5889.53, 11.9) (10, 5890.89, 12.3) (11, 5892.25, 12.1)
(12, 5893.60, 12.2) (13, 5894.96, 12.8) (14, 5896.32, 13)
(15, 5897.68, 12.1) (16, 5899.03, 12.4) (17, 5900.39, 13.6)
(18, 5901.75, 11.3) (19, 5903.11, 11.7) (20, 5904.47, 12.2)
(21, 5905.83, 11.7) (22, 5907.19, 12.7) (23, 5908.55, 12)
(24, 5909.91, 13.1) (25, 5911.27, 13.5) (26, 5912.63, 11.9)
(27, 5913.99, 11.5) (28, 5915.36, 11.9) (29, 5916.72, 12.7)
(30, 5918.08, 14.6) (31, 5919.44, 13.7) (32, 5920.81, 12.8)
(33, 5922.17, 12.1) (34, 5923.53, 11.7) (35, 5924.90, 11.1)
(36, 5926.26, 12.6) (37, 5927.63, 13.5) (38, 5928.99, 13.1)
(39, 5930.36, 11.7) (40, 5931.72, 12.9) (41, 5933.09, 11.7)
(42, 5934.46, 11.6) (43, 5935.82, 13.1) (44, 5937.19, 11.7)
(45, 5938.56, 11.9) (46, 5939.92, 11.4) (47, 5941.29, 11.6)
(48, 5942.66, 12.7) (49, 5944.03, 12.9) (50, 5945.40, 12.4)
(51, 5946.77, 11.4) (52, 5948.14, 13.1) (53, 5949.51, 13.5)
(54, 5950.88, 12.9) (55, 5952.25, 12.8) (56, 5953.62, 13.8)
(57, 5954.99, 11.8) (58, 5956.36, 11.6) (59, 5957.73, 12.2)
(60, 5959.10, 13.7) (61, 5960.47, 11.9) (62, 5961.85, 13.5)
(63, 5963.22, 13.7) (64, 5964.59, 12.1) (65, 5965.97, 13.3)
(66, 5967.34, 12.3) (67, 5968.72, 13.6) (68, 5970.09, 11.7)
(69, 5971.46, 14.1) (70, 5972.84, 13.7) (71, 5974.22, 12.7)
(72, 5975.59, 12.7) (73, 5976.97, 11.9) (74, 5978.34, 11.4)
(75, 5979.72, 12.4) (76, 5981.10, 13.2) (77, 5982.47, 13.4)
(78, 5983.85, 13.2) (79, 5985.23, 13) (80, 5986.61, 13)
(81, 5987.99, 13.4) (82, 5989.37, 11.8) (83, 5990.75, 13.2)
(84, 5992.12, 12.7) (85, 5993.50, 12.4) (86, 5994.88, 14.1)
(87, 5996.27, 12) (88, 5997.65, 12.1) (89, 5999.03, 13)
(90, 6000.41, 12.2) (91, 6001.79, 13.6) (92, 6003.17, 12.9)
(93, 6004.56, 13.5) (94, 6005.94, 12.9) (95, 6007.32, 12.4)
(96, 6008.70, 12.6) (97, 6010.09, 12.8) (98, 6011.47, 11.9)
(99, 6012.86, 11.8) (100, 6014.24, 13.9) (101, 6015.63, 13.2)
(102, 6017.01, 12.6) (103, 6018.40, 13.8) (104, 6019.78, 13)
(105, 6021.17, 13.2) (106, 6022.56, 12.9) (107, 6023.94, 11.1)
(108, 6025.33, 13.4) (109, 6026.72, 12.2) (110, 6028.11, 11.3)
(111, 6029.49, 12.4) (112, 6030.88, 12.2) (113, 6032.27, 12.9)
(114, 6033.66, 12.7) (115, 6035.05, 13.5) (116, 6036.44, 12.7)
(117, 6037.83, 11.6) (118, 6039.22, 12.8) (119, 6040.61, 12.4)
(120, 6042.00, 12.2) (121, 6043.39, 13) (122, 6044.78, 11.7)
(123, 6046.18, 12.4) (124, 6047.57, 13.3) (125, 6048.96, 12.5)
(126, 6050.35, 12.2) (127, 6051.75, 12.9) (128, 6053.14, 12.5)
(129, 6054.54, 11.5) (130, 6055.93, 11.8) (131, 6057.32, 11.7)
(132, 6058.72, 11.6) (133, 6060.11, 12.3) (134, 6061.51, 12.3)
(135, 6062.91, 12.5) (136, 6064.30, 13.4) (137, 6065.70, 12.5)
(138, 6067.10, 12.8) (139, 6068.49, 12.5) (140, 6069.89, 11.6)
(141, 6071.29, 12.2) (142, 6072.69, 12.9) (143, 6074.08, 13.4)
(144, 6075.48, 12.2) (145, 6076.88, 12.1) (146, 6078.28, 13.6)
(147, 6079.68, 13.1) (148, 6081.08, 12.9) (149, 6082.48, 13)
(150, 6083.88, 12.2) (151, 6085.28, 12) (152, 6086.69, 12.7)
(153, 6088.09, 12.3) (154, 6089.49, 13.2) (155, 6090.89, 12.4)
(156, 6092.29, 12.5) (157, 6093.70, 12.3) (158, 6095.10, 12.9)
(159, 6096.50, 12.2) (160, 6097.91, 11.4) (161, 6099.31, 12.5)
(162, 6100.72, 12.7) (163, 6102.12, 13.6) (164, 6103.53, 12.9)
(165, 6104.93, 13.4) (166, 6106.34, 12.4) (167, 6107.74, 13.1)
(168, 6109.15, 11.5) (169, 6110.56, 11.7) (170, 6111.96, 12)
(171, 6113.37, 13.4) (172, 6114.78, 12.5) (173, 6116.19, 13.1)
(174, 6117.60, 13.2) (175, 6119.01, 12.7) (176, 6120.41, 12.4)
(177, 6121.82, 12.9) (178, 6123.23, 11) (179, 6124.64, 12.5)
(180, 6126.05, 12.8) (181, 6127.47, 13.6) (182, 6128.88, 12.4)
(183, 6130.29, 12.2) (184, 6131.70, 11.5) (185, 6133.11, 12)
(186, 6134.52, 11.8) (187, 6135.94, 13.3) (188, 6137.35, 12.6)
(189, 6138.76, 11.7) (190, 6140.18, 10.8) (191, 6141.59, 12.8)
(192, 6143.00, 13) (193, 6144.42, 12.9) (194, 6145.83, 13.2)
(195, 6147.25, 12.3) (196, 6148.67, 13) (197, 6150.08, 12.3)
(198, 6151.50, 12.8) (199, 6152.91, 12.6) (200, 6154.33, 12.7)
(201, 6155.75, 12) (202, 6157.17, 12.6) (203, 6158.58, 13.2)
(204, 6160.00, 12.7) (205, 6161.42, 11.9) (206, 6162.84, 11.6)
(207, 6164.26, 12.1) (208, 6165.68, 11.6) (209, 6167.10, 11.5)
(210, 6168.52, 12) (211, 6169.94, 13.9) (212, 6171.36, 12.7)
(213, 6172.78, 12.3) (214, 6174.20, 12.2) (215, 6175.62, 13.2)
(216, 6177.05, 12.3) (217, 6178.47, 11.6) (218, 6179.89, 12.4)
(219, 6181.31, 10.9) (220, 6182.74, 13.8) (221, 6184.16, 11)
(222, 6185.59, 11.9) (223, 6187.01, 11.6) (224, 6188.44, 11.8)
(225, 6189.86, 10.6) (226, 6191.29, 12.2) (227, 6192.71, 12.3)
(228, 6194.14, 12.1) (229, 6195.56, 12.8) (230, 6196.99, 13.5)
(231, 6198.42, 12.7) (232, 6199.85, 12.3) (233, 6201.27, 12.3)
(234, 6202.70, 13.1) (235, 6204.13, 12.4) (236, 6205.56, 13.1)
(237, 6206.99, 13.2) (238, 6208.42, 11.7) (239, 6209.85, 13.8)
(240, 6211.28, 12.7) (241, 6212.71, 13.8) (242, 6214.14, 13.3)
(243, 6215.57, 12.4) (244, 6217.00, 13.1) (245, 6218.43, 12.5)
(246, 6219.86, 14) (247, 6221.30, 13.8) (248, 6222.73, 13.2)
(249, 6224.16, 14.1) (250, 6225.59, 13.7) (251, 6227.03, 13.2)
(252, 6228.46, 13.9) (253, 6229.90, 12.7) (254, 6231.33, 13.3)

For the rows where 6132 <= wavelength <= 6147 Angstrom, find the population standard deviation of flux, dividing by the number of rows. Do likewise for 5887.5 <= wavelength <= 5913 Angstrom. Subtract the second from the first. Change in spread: 0.03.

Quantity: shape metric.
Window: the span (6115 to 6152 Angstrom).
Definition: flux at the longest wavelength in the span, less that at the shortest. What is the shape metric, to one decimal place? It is -0.3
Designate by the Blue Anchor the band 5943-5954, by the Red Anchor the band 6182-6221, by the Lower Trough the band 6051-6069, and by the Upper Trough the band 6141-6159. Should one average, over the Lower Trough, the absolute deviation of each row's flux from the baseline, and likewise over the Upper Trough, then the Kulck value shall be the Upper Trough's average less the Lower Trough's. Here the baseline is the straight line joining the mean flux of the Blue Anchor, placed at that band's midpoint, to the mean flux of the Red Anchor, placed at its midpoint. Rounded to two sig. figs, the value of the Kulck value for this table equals -0.25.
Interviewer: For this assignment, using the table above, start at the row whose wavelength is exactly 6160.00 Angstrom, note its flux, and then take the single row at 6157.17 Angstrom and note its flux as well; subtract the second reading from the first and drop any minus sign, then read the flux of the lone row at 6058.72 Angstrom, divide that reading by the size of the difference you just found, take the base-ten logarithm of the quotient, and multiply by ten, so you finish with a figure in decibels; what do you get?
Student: 20.6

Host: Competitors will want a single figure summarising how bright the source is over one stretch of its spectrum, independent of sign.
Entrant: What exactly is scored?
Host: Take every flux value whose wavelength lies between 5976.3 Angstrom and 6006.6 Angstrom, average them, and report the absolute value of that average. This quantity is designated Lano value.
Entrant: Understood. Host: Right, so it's 12.8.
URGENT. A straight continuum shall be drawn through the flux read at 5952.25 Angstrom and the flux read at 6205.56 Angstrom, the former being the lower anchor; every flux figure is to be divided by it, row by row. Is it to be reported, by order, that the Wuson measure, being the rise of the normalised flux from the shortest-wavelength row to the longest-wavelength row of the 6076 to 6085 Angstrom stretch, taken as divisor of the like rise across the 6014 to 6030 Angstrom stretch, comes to -17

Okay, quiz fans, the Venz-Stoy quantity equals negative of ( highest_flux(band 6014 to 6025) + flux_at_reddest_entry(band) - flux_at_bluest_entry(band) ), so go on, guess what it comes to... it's -11.1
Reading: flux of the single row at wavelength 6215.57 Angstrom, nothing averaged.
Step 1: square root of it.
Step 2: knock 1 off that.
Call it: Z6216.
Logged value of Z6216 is 2.52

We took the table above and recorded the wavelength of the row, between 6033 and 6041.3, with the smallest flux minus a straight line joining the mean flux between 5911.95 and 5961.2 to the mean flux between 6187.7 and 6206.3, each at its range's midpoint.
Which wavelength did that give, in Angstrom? 6037.83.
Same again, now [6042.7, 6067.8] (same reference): 6054.54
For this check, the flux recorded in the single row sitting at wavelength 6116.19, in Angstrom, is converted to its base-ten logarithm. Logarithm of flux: 1.12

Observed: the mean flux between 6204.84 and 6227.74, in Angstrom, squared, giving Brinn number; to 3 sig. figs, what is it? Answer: 175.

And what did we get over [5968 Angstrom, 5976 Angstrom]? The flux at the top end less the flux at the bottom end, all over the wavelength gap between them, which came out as -0.131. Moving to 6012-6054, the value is 0.017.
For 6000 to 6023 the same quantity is 0.032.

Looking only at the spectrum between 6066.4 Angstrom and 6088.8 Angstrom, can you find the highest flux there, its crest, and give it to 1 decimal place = 13.6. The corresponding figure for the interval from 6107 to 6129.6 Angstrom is 13.6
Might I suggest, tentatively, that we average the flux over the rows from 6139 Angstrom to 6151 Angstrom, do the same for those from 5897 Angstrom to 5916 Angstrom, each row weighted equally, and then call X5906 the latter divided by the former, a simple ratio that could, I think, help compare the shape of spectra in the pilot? 0.98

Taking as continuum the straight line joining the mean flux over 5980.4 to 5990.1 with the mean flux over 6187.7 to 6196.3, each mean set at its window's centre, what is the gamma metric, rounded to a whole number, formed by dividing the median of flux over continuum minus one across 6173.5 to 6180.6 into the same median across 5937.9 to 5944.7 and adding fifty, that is 45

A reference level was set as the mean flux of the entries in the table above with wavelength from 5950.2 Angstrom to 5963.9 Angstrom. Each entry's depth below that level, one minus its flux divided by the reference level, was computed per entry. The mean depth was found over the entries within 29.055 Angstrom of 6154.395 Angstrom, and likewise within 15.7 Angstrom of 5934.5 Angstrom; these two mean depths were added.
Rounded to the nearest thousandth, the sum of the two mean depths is 0.064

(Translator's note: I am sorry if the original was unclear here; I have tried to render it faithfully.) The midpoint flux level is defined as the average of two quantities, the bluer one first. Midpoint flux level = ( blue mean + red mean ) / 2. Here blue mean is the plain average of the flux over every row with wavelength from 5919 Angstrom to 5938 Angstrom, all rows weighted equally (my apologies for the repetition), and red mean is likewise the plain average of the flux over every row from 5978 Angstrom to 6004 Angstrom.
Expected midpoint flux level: 12.6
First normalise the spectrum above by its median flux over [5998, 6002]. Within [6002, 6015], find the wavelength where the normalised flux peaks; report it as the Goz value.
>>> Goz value 6014.24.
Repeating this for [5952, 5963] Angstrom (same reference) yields 5953.62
